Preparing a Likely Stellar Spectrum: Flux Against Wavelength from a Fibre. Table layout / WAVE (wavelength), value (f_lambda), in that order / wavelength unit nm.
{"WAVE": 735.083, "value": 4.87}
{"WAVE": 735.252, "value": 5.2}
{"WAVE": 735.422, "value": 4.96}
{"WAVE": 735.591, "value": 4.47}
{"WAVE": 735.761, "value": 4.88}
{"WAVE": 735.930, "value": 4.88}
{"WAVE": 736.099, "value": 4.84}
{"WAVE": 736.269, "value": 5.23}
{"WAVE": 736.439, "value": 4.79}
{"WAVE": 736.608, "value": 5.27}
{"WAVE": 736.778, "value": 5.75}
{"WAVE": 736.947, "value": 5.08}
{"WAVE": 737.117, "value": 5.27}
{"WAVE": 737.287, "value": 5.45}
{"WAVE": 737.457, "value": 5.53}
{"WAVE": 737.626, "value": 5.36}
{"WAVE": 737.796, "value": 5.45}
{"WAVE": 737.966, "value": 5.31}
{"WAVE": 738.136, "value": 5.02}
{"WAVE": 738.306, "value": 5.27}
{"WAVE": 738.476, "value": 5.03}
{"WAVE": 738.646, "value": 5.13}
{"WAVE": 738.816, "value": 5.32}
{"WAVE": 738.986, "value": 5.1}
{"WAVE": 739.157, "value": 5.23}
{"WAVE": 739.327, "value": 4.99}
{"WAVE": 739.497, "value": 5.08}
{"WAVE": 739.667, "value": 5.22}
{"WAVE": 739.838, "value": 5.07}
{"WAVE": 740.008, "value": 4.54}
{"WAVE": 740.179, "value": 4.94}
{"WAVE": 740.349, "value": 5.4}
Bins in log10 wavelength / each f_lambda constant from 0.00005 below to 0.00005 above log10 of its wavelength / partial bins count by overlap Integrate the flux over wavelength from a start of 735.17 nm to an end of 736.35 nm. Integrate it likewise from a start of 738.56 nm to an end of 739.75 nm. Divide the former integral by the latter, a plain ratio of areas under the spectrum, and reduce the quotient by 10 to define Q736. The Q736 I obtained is -9.05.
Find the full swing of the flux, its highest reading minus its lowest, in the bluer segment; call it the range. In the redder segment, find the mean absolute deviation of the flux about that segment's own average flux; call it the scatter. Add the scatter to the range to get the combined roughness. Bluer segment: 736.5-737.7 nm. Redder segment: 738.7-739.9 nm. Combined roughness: 0.77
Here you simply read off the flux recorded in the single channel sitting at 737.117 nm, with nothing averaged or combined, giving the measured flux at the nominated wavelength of 5.27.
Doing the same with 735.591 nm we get 4.47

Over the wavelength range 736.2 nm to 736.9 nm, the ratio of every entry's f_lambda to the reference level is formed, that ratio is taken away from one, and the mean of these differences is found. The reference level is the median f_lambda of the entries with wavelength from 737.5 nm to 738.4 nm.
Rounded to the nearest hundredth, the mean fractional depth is 0.01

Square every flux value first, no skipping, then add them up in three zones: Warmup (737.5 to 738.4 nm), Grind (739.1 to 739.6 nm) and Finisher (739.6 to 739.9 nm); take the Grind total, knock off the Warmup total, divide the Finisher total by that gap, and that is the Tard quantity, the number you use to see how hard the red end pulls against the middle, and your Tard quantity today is -1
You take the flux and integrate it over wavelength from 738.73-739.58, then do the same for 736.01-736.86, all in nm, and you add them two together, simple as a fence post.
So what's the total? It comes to 8.77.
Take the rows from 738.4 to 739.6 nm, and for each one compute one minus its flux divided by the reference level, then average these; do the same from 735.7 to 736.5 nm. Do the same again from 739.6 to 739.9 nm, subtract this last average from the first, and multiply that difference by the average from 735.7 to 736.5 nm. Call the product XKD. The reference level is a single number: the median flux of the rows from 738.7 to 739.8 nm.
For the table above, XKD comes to 0.0002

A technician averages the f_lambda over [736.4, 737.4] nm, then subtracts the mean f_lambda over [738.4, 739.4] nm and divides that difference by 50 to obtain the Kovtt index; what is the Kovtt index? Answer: 0.003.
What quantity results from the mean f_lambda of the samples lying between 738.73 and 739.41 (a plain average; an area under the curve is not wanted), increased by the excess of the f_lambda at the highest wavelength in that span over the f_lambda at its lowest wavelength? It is 4.83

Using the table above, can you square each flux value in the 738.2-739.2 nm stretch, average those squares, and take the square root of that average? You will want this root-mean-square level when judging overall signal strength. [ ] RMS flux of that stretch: 5.18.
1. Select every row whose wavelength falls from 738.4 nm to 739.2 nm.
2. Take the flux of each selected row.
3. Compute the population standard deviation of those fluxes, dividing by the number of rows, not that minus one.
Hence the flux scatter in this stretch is 0.10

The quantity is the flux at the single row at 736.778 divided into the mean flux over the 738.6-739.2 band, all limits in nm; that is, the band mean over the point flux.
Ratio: 0.90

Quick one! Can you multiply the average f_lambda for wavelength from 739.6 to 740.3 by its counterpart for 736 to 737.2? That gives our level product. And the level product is 25.6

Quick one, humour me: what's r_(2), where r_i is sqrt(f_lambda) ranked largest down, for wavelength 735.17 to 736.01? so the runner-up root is 2.23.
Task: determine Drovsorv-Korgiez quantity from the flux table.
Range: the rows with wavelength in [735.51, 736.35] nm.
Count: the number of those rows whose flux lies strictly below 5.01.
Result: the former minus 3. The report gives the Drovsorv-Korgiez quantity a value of 1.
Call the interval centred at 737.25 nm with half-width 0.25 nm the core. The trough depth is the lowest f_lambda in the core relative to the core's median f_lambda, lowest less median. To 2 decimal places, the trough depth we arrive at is -0.18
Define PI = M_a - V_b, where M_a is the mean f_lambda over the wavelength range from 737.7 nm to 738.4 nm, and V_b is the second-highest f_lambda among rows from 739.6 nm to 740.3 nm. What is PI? 0.2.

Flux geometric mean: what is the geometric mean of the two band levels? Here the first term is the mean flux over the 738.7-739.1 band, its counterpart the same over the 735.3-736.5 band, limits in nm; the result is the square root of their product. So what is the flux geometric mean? 5.03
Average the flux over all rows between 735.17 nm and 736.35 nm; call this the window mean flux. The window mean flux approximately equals 4.9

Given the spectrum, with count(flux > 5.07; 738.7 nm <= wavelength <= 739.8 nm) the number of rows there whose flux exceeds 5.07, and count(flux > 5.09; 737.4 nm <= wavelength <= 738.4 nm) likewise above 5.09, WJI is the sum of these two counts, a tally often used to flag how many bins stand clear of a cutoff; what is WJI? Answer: 10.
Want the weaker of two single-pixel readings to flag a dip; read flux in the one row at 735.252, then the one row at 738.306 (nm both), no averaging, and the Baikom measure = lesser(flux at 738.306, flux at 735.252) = 5.20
